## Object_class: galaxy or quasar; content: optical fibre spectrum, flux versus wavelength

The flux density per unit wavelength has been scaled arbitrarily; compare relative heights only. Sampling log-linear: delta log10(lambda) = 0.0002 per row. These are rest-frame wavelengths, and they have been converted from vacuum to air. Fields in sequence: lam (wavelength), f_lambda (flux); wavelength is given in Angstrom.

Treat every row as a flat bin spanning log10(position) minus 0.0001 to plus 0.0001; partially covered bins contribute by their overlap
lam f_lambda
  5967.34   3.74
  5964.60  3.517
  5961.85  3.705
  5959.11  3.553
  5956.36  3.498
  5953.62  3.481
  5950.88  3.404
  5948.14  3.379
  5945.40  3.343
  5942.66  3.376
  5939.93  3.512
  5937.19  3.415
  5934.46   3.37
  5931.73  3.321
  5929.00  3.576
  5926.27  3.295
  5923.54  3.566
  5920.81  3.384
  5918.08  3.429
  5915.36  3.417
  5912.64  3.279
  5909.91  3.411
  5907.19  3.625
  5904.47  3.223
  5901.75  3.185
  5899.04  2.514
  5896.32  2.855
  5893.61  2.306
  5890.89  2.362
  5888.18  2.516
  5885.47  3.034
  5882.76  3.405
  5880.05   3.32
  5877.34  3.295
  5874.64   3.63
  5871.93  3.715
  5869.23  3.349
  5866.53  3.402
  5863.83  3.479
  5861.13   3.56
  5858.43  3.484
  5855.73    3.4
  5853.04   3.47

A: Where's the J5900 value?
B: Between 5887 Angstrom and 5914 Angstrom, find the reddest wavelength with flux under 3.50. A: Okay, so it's 5912.64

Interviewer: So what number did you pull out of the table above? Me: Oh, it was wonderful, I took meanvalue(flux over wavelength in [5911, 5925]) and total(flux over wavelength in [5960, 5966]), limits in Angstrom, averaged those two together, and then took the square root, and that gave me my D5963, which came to 2.3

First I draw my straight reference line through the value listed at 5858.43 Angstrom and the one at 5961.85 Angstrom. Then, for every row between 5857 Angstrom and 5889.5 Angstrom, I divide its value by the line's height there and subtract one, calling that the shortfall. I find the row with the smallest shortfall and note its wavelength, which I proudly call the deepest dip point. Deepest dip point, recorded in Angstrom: 5888.18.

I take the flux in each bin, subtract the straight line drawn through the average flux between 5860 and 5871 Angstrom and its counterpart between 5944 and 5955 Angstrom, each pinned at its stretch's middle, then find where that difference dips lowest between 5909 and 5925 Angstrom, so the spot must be 5912.64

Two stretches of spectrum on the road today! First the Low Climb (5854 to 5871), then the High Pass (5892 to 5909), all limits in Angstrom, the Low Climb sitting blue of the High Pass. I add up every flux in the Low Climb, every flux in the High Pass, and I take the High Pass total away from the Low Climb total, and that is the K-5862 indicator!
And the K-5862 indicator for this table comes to 2.97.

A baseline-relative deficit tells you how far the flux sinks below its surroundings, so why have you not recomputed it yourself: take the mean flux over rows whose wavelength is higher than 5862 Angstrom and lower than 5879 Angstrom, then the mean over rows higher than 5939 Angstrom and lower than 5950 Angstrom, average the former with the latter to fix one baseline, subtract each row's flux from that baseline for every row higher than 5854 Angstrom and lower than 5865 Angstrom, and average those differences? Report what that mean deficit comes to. -0.04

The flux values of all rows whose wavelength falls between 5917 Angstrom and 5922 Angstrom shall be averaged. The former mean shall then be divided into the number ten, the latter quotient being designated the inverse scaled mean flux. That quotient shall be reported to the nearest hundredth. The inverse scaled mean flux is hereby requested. 2.94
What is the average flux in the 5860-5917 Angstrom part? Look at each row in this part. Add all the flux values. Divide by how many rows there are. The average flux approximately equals 3.185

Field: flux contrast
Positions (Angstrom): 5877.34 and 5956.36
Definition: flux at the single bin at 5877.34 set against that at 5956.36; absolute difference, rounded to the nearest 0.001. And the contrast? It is 0.203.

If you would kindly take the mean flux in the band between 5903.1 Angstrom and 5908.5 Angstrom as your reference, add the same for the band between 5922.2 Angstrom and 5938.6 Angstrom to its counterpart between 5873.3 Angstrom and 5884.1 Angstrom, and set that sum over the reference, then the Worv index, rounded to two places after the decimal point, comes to 2.00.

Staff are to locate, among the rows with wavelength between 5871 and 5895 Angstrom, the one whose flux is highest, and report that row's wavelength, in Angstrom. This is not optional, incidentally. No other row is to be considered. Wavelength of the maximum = 5871.93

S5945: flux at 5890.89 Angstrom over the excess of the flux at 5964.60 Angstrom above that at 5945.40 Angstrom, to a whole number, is 14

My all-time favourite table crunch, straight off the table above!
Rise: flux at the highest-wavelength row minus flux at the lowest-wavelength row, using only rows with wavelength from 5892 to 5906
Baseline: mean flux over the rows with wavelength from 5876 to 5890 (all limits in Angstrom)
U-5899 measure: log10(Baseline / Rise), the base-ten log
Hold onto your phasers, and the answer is 0.53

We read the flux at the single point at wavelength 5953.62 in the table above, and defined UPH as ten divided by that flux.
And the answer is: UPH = 2.87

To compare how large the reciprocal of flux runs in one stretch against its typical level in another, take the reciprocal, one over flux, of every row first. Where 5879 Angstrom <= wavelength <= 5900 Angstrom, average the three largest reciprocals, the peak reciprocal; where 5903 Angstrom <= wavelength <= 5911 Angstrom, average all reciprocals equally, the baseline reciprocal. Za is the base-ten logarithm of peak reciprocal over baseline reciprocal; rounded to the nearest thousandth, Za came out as 0.154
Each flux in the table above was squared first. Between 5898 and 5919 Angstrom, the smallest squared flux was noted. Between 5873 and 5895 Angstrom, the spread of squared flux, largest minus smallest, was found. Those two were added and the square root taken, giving 3.77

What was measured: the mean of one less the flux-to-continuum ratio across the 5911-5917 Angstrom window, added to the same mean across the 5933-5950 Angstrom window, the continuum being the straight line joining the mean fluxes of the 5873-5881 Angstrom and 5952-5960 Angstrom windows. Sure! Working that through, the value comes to 0.06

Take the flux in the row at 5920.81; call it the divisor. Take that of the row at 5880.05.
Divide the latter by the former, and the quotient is 0.98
